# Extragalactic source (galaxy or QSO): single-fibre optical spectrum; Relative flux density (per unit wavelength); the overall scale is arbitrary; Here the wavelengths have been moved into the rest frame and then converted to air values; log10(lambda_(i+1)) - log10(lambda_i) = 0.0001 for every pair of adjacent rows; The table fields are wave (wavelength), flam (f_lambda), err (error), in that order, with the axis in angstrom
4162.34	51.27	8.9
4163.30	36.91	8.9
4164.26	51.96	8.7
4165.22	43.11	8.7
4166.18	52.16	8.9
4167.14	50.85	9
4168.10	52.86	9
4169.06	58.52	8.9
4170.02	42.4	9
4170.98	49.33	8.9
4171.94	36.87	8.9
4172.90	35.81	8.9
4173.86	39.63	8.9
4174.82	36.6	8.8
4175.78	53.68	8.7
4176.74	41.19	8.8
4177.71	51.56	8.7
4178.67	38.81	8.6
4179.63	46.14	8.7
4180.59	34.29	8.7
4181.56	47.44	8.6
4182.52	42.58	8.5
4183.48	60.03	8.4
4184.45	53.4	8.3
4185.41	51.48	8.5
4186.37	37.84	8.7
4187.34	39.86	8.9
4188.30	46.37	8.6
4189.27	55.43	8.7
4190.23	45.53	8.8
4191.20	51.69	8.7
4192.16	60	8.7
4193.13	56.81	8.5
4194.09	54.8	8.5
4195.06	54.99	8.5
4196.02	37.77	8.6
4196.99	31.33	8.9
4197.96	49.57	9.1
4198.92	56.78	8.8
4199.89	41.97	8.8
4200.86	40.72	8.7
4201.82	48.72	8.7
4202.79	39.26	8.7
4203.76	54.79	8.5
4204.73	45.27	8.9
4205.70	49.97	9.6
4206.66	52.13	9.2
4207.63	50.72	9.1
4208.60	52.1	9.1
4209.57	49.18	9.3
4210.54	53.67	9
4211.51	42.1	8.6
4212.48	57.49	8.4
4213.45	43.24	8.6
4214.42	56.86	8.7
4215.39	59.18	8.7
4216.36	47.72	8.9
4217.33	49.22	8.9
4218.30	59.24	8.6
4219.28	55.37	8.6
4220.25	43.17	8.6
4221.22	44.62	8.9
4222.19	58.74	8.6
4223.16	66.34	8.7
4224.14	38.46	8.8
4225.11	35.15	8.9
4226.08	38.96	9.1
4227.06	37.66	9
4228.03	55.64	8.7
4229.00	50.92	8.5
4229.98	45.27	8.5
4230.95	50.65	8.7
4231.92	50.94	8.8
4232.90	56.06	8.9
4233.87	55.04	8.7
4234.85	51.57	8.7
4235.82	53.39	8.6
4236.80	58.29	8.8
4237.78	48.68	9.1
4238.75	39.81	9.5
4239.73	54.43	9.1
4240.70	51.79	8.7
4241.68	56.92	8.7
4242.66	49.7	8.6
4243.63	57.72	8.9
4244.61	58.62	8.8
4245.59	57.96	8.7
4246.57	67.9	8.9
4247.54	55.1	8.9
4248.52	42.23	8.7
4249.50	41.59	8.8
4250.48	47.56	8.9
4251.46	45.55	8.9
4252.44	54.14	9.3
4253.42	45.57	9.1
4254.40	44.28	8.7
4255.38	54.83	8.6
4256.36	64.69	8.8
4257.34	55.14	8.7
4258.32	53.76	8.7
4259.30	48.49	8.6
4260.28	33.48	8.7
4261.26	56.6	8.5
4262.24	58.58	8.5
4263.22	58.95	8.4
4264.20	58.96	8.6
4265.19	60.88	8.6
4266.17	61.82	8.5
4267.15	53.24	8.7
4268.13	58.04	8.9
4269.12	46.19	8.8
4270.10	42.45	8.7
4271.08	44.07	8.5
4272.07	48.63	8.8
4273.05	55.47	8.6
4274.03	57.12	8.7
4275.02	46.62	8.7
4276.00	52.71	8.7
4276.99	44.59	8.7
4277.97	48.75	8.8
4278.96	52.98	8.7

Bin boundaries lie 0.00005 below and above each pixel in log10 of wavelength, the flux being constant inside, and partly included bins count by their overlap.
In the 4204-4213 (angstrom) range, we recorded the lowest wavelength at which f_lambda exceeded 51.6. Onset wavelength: 4206.66 angstrom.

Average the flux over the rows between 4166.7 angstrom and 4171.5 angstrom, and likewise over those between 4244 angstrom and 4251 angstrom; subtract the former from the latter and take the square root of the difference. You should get 1.5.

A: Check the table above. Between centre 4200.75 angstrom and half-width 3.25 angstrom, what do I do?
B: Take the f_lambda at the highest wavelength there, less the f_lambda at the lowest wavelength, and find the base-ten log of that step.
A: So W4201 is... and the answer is 0.72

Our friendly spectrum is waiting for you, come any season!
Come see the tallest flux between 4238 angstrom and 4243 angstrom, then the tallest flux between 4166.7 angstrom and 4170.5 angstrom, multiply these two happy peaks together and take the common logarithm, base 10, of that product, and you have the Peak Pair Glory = 3.523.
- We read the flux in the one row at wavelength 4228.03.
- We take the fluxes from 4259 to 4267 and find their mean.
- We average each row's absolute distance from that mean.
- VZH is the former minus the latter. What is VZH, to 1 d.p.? 48.8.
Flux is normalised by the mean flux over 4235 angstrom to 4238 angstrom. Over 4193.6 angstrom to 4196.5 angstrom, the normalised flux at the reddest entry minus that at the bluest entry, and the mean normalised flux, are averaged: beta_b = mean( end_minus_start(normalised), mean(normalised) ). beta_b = 0.30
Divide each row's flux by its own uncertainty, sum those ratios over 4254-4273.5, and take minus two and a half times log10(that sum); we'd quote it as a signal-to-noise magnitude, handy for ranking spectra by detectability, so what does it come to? -5.2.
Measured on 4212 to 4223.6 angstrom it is -4.7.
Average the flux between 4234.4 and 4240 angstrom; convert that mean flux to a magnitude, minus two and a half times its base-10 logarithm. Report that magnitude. -4.27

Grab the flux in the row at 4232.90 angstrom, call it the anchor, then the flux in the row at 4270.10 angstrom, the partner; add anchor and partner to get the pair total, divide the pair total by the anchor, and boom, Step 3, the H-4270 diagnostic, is 1.8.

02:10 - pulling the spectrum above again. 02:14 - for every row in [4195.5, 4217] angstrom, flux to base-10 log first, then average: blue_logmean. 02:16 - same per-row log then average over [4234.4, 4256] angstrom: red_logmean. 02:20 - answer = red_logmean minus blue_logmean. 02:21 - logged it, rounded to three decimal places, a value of 0.032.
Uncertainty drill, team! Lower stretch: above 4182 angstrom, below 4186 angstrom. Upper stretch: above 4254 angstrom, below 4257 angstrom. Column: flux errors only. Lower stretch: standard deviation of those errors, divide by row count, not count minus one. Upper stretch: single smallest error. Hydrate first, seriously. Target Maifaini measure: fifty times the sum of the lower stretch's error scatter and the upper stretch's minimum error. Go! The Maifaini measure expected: 434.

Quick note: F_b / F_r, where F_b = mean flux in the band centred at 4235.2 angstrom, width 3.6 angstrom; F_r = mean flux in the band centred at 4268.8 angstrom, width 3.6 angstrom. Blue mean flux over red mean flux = 1.09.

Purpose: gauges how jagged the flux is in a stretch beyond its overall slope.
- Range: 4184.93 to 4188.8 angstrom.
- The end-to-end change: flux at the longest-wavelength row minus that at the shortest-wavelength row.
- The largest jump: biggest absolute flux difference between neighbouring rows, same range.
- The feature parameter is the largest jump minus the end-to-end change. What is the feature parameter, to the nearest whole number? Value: 19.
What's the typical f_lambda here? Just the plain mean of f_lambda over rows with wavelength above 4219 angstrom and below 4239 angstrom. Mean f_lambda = 49.3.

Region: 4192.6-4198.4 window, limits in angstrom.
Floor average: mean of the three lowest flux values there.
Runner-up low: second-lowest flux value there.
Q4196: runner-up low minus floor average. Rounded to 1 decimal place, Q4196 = -1.8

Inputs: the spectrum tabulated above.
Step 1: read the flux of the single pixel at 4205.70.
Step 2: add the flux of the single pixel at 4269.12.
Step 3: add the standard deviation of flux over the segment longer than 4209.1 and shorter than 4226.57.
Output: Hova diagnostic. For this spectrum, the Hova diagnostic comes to 105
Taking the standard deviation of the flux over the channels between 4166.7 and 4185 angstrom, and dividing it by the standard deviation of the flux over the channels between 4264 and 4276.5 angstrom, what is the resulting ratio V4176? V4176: 1.2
